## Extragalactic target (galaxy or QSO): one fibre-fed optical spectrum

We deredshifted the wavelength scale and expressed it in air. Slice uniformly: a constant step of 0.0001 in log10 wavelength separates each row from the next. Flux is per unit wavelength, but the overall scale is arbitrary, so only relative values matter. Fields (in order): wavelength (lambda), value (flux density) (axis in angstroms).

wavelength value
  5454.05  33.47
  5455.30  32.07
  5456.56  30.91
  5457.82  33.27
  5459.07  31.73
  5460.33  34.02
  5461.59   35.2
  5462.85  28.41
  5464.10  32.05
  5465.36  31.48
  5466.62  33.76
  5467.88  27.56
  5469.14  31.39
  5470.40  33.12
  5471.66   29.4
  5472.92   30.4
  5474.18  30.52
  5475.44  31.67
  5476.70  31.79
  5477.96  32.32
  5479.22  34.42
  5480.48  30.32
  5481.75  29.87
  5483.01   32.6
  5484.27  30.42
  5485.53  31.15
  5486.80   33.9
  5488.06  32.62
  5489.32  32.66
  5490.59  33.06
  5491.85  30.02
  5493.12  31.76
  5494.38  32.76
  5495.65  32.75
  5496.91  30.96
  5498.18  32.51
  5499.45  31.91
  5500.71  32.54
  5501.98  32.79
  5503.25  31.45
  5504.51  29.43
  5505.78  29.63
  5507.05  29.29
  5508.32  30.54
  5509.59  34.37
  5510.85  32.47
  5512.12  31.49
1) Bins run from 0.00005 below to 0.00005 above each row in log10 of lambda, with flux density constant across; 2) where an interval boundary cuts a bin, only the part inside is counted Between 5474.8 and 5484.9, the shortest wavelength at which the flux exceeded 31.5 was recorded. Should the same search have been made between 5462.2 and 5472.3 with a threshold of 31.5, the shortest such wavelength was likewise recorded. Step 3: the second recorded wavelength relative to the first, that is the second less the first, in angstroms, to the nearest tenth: -11.3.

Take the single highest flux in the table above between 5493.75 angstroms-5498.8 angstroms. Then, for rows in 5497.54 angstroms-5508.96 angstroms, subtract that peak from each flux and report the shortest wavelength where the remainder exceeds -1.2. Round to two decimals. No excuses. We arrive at 5498.18 angstroms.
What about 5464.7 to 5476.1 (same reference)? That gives 5466.62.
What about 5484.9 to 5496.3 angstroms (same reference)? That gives 5486.80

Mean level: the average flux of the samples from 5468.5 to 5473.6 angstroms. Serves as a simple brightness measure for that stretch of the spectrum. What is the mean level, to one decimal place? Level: 31.1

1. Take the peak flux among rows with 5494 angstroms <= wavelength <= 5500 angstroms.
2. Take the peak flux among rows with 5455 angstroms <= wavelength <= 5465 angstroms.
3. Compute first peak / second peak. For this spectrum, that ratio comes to 0.93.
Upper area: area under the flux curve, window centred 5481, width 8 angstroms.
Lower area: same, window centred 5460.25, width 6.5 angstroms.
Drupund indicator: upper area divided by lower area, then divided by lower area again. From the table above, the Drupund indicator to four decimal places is 0.0057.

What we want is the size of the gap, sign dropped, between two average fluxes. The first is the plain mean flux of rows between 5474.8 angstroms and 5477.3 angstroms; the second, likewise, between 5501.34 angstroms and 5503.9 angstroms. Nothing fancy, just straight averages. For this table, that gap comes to 0.4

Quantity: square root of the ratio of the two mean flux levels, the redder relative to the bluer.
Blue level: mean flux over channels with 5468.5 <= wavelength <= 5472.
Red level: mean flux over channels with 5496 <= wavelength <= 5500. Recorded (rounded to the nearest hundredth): 1.01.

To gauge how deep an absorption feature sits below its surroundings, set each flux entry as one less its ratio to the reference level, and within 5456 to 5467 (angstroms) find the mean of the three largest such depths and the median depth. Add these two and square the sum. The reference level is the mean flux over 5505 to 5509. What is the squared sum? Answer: 0.008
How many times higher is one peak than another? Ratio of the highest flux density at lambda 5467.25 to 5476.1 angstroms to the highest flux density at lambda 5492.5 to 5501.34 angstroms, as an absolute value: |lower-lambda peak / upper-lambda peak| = 1.01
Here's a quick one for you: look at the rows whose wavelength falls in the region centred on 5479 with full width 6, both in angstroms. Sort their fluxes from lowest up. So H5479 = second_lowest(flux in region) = 30.32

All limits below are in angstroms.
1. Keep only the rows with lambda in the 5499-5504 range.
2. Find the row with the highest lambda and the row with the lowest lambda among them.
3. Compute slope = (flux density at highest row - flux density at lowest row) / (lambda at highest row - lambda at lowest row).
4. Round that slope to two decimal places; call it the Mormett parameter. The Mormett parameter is -0.12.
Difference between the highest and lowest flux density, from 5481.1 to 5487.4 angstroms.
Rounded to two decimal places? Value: 4.03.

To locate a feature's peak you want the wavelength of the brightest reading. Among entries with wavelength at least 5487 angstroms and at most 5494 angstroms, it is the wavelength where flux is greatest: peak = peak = 5490.59 angstroms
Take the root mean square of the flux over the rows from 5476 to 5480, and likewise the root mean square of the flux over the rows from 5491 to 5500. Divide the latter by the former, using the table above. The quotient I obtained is 0.97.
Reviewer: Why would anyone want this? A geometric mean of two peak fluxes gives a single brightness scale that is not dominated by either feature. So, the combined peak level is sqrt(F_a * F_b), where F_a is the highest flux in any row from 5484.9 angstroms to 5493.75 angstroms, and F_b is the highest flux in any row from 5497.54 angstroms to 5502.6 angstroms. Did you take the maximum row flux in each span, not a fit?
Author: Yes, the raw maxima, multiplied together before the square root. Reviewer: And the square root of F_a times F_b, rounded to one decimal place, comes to 33.3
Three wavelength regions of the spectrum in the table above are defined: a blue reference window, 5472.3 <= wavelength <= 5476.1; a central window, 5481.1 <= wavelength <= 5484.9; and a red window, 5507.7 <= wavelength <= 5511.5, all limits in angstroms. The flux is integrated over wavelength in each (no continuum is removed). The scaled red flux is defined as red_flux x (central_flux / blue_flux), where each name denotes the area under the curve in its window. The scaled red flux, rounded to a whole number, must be 124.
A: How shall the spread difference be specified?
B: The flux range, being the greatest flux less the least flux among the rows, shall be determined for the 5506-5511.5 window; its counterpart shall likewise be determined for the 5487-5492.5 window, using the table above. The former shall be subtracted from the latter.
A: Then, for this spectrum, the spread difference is -2.0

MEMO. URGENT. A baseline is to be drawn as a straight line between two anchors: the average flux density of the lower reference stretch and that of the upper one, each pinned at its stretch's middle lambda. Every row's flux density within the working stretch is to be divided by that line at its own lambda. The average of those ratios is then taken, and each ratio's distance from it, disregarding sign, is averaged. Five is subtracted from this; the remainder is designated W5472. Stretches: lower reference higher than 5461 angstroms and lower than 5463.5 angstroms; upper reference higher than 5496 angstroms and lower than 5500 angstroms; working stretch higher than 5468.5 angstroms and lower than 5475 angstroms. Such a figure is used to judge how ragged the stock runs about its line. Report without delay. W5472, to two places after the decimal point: -4.97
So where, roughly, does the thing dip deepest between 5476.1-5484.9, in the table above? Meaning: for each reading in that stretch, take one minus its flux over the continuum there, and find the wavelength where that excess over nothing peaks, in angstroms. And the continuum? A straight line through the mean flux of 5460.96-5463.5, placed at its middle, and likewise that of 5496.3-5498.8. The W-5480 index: 5481.75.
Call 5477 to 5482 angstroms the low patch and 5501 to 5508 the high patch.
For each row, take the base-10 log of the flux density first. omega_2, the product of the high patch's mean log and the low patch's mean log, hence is 2.23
